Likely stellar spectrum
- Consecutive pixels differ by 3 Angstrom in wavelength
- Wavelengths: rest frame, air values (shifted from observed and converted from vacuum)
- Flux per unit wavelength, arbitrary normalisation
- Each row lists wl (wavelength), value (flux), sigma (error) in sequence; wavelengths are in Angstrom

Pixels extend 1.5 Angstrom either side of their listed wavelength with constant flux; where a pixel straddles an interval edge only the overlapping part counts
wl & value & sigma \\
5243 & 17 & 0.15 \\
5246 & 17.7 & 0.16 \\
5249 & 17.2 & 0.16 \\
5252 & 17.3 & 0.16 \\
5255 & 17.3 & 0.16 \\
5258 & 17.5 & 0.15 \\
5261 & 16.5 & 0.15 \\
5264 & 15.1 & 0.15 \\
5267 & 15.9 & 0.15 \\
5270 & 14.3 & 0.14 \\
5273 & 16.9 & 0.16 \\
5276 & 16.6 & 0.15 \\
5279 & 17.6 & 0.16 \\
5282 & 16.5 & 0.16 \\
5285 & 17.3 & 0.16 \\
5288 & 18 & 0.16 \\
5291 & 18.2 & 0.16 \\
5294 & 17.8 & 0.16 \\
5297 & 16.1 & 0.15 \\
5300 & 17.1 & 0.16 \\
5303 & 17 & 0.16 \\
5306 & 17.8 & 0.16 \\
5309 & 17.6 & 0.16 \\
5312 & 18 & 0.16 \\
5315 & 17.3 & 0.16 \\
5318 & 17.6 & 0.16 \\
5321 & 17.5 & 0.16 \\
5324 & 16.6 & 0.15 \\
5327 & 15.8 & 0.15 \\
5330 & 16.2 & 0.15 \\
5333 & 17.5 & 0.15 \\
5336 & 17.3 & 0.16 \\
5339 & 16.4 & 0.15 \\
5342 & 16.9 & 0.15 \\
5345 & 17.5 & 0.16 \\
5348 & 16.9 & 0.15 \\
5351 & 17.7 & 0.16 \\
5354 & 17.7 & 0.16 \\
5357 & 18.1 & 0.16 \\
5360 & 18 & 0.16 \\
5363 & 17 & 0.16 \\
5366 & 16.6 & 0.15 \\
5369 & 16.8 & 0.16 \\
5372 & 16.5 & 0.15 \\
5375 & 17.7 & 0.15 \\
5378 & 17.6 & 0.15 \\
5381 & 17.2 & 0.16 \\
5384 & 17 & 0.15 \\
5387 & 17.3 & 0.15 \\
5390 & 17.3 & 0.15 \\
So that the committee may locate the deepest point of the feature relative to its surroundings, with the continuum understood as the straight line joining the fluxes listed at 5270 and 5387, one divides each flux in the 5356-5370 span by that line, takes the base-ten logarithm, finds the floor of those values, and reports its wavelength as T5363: 5366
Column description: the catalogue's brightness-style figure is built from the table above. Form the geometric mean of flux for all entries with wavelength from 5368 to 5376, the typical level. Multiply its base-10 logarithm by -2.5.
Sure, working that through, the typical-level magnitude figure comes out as -3.076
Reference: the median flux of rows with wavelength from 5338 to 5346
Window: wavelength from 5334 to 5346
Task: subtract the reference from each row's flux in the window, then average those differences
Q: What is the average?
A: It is 0.1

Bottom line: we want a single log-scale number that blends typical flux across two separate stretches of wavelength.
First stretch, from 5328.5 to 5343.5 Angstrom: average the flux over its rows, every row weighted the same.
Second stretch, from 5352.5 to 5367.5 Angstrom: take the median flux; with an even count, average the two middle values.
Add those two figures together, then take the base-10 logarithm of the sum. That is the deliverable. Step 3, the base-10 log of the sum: 1.54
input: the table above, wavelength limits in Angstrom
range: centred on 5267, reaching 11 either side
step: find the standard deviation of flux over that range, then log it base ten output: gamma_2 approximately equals 0.0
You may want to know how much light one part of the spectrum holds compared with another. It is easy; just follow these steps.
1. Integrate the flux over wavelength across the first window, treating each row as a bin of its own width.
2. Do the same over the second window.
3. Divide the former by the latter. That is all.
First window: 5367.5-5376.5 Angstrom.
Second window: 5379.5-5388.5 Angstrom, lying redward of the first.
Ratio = 0.99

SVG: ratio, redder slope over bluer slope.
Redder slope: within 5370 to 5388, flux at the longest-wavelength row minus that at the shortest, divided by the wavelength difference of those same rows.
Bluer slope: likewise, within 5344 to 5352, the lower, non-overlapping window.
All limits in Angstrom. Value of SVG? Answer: 1.6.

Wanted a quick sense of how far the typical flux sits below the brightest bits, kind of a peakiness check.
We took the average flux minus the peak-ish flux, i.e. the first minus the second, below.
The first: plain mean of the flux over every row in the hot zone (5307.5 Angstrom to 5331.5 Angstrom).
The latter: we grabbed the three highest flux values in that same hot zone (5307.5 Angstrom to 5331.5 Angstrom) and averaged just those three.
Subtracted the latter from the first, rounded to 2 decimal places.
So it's -0.66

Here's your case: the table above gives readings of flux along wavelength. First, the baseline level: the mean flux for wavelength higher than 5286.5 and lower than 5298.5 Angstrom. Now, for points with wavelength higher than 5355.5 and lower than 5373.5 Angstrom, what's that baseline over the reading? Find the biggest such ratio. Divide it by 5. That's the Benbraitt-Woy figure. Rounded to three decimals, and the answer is 0.212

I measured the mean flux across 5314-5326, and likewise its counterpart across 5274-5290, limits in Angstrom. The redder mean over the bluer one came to 1.00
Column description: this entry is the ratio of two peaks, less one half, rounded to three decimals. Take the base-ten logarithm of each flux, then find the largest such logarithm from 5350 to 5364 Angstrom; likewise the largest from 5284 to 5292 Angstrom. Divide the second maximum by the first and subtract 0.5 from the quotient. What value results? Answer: 0.502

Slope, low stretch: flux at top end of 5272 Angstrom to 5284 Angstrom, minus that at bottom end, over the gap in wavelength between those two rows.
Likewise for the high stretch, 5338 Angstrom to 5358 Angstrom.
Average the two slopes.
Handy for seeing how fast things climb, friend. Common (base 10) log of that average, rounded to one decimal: -1.6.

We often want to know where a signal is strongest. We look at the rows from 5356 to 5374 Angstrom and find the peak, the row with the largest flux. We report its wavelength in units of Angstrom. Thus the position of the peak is 5357 Angstrom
